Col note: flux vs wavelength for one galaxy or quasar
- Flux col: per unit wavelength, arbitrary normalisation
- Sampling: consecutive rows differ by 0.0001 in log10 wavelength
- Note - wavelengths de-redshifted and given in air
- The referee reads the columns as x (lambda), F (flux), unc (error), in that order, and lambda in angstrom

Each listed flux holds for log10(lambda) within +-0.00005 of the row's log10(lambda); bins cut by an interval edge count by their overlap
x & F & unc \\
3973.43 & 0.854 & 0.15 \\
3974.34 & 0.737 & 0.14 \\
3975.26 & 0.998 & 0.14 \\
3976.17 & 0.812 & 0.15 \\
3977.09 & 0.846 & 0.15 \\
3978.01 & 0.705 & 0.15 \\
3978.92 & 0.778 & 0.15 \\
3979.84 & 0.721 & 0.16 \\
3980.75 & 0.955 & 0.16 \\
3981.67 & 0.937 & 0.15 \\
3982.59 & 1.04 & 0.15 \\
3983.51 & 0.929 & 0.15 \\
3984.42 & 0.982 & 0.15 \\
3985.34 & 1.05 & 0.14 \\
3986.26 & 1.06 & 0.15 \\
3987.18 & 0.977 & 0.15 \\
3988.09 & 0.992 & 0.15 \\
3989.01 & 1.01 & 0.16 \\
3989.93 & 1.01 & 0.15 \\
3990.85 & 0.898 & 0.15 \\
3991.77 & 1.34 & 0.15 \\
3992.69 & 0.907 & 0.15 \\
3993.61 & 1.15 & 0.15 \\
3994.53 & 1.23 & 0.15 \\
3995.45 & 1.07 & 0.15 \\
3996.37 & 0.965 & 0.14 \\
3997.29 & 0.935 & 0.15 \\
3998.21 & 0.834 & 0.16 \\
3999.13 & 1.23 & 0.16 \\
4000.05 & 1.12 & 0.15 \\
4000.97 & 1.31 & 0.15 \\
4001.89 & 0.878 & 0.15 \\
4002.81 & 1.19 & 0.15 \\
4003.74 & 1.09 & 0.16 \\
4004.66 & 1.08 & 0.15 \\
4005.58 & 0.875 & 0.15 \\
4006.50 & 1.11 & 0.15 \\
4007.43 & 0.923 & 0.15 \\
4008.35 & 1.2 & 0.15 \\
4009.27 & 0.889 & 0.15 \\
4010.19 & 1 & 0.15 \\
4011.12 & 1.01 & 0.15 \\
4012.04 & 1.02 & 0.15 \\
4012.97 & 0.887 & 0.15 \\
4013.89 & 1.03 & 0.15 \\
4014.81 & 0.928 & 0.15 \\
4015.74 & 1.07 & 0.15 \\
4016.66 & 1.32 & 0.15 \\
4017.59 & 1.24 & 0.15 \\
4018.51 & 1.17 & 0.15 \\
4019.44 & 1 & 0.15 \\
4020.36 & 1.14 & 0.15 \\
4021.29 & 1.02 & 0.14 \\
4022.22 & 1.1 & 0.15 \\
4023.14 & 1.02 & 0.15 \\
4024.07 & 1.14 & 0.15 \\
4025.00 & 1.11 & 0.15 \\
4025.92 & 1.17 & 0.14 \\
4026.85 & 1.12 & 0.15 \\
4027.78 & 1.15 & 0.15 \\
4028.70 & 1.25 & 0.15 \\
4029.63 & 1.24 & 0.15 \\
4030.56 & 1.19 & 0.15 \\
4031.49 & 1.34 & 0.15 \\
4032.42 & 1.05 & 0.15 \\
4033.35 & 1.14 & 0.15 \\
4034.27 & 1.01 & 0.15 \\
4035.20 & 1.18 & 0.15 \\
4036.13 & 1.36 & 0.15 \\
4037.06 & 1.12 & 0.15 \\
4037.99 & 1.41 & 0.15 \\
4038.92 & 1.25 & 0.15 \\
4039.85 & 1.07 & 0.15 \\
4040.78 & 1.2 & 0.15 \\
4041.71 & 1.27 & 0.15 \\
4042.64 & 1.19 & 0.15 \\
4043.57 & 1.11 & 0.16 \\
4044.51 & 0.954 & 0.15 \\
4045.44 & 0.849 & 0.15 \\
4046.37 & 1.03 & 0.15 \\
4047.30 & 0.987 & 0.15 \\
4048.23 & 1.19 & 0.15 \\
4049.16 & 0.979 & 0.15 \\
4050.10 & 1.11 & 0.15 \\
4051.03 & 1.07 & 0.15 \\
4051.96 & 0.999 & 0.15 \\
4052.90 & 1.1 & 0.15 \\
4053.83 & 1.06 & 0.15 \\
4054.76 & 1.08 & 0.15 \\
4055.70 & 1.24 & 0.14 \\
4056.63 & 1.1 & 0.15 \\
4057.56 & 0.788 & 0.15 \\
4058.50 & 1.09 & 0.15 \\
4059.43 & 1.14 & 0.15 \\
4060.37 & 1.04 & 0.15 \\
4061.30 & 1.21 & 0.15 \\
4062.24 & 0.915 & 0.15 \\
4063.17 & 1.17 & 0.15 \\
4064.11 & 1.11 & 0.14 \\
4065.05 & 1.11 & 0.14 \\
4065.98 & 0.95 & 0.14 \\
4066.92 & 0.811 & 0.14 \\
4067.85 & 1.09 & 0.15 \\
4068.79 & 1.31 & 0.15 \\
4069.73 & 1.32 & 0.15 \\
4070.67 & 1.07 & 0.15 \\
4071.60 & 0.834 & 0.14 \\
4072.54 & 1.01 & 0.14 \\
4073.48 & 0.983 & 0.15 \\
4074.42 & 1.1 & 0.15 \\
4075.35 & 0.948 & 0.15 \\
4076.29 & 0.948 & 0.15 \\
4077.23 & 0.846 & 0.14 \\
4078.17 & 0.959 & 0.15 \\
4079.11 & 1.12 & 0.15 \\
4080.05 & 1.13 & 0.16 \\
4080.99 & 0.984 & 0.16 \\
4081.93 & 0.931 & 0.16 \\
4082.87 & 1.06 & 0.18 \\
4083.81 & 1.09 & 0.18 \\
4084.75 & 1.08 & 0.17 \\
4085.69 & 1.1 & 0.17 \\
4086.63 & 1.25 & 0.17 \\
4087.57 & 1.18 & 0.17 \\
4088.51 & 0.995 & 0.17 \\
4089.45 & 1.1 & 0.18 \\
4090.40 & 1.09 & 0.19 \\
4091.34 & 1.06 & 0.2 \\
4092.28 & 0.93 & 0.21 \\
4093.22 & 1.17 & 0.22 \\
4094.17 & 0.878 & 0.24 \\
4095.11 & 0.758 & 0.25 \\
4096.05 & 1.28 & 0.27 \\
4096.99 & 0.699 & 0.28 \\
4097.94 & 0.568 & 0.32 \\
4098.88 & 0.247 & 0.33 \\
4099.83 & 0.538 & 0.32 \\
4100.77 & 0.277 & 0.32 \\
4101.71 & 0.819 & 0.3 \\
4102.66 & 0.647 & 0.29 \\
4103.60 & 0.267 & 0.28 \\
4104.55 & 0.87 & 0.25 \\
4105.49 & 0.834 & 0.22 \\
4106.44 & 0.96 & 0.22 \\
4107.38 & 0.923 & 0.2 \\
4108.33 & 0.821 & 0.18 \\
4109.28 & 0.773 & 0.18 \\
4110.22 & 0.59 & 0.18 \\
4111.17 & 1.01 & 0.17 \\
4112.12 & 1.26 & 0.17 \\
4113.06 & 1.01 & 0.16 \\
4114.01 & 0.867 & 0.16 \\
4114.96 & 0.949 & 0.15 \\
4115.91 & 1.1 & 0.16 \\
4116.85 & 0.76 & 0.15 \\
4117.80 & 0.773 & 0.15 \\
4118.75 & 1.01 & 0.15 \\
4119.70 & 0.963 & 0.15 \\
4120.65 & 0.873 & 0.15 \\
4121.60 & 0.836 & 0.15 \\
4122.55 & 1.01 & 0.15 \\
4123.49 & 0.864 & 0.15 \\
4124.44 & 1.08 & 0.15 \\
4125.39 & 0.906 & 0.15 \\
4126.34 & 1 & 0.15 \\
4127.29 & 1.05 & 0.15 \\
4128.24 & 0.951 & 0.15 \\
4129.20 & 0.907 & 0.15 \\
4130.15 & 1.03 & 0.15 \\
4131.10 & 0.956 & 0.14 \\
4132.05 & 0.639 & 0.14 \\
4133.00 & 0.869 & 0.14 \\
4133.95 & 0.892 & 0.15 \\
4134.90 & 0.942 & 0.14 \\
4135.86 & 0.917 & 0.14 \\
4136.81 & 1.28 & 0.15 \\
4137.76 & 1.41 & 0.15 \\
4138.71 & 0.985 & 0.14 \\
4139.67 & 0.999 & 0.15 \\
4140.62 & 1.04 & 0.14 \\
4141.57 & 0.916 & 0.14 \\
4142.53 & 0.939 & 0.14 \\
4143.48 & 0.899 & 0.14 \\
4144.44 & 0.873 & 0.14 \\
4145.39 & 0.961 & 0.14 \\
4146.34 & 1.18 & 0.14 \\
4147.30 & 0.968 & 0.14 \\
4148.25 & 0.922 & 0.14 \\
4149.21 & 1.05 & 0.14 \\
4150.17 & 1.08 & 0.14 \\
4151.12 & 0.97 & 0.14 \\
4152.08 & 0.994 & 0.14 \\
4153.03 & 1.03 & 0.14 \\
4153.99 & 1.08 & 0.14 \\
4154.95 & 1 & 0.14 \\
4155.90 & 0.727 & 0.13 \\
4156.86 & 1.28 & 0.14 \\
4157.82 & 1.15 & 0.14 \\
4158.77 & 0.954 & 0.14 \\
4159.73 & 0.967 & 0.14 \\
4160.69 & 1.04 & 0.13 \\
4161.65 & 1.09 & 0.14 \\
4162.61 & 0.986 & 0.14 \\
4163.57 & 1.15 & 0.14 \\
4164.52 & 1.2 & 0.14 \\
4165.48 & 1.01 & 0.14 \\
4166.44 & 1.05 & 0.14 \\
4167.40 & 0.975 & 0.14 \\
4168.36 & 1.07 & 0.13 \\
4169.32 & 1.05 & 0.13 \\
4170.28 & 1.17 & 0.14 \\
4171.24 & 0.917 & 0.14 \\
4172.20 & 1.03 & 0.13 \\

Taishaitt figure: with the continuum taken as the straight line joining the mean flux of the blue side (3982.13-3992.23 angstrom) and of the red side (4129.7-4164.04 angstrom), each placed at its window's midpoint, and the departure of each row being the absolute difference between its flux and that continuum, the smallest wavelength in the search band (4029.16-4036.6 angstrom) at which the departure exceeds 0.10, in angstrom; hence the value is 4029.63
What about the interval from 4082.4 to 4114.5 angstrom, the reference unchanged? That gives 4086.63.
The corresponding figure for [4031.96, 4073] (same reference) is 4033.35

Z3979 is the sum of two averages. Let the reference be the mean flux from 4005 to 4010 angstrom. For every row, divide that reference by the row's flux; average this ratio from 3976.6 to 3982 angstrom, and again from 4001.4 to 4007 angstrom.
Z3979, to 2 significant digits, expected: 2.2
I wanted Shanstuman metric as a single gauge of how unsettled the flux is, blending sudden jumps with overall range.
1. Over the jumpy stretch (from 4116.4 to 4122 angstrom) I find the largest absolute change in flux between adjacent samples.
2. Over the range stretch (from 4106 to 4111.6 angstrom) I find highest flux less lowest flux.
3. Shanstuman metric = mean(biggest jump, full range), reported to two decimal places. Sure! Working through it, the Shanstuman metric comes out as 0.33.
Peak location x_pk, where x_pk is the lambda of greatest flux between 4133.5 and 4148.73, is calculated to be 4137.76 angstrom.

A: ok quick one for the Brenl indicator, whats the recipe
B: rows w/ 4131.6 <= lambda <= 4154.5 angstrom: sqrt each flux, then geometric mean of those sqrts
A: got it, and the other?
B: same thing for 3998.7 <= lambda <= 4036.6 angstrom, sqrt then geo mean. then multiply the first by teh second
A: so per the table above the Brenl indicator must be 1.04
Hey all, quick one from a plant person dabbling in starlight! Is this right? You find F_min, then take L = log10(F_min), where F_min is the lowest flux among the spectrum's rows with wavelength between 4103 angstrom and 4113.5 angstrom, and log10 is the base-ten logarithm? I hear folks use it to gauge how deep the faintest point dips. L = -0.57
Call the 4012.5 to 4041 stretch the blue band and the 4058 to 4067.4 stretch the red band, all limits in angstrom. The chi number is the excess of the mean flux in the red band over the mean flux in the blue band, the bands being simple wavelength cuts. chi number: -0.09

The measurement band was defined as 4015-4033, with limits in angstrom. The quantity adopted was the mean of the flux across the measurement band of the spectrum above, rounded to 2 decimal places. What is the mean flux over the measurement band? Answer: 1.15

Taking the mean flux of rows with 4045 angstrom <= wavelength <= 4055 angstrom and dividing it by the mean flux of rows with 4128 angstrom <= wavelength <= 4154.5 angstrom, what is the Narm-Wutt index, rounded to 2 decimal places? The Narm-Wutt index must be 1.05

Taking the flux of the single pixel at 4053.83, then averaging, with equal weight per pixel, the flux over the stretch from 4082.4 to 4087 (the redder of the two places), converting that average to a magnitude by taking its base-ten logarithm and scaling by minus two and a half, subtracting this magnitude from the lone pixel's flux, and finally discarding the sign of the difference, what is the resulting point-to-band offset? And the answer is 1.18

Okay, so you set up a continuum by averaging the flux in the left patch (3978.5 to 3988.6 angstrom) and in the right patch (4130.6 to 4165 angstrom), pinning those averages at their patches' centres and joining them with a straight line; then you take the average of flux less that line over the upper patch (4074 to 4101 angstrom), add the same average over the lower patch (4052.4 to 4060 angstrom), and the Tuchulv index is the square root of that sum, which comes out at 0.24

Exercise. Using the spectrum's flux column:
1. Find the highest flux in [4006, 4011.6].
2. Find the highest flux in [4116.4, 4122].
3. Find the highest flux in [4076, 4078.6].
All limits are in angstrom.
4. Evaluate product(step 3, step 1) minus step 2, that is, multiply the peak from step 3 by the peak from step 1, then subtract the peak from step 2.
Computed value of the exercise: 0.1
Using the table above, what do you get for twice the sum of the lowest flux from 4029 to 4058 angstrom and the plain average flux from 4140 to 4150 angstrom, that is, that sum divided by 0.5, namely 3.53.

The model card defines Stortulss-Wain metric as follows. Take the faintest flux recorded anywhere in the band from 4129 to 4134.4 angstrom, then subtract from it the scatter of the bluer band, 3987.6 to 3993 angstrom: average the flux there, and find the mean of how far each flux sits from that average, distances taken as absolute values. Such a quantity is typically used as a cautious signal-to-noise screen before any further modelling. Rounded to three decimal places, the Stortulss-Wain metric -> 0.534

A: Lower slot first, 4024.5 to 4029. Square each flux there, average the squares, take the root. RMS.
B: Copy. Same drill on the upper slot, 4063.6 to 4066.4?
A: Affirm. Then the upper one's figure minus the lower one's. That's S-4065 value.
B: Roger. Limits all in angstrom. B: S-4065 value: -0.10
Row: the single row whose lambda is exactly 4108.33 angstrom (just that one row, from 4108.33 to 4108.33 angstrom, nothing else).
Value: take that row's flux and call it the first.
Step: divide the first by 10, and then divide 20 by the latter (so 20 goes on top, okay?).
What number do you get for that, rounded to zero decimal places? 244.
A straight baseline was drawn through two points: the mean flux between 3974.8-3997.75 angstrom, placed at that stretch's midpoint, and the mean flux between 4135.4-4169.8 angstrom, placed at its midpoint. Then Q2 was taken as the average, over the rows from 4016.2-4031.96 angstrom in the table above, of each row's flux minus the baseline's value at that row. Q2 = 0.17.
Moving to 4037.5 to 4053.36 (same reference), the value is 0.11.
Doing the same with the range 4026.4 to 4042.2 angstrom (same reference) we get 0.21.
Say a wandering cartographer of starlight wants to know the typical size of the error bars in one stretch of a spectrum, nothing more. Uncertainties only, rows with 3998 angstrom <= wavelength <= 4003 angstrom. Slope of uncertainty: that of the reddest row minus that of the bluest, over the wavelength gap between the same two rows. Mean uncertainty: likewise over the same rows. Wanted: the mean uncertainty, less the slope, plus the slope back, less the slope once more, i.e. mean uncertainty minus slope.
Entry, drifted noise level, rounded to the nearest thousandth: 0.156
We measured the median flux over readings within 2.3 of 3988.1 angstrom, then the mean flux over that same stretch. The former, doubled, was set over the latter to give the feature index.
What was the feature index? 2.00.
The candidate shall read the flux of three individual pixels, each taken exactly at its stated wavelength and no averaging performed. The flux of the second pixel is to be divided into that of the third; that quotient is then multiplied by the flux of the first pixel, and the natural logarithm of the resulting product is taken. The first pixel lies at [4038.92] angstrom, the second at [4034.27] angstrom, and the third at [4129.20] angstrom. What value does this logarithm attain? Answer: 0.12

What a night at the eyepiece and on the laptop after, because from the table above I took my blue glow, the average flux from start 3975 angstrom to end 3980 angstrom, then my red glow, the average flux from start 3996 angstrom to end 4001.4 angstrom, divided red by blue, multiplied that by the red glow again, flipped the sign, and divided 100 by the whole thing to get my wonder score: -71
